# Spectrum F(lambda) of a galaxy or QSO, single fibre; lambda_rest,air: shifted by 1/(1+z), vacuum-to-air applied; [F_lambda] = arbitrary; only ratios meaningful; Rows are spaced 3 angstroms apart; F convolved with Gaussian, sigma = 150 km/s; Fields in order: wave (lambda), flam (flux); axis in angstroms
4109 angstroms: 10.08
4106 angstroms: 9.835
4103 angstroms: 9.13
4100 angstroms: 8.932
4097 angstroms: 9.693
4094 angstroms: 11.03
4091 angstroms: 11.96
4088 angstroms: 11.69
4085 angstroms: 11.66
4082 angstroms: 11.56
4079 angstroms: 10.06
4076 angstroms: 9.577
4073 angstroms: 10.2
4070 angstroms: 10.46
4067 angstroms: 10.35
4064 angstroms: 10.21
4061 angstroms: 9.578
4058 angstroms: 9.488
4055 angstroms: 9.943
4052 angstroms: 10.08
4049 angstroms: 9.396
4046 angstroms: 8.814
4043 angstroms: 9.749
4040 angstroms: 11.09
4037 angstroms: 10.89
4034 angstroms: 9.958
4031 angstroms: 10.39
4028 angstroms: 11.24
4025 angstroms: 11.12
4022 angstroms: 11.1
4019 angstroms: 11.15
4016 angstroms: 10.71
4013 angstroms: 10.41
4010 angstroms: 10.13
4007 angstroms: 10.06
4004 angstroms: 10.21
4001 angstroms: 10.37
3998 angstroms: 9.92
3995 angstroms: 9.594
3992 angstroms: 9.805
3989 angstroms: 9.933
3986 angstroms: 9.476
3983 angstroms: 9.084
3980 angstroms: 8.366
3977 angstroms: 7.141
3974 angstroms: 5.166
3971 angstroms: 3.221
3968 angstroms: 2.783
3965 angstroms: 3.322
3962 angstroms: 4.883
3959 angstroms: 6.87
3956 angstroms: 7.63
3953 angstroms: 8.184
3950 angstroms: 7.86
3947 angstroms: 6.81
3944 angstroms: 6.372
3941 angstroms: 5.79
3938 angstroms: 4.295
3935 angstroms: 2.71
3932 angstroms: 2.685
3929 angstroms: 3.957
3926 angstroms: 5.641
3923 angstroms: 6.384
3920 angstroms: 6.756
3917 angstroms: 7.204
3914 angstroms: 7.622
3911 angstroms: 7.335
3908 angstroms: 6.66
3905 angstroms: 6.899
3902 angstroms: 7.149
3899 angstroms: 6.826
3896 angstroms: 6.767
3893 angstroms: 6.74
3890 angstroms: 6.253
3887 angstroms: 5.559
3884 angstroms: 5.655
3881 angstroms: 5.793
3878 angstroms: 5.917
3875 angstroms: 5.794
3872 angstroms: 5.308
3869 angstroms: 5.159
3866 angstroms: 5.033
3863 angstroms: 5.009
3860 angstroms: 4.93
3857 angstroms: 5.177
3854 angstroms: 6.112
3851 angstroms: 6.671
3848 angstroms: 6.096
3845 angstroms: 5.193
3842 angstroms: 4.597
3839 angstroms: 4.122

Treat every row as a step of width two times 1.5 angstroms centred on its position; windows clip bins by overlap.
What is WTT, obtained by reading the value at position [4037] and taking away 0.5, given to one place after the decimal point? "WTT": 10.4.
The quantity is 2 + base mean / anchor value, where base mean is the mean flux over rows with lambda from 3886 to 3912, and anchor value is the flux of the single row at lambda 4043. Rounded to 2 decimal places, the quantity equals 2.69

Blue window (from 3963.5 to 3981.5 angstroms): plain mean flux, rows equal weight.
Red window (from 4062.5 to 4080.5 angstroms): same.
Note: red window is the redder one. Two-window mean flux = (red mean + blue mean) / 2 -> 8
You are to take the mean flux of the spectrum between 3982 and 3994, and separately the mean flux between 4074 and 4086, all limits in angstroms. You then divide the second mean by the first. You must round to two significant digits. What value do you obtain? 1.1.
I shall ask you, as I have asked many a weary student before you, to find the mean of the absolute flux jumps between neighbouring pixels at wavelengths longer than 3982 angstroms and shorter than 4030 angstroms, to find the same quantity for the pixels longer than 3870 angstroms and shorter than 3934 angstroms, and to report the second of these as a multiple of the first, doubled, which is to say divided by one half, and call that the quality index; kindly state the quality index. 3.8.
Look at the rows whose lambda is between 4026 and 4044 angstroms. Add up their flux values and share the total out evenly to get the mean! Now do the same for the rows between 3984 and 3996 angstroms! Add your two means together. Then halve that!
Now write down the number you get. 10.1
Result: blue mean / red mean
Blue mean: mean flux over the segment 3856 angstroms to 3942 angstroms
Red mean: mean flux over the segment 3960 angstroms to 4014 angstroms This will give 0.72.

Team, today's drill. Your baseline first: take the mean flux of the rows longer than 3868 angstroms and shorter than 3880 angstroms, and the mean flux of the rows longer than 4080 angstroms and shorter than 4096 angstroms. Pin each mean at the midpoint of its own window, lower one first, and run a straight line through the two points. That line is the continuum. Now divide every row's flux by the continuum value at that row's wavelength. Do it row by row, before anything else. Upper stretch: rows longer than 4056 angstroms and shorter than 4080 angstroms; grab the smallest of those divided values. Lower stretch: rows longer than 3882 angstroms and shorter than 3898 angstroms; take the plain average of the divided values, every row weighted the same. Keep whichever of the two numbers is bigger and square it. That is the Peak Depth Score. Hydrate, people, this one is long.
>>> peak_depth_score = 1.06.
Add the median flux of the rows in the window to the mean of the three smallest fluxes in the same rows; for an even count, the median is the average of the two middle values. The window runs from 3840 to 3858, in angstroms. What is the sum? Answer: 10.6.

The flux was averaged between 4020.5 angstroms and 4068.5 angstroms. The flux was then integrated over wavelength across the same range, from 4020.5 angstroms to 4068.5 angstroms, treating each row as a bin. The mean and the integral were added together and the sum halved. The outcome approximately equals 250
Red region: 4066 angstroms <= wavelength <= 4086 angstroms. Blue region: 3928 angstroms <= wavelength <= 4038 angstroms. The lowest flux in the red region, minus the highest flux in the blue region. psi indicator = -2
